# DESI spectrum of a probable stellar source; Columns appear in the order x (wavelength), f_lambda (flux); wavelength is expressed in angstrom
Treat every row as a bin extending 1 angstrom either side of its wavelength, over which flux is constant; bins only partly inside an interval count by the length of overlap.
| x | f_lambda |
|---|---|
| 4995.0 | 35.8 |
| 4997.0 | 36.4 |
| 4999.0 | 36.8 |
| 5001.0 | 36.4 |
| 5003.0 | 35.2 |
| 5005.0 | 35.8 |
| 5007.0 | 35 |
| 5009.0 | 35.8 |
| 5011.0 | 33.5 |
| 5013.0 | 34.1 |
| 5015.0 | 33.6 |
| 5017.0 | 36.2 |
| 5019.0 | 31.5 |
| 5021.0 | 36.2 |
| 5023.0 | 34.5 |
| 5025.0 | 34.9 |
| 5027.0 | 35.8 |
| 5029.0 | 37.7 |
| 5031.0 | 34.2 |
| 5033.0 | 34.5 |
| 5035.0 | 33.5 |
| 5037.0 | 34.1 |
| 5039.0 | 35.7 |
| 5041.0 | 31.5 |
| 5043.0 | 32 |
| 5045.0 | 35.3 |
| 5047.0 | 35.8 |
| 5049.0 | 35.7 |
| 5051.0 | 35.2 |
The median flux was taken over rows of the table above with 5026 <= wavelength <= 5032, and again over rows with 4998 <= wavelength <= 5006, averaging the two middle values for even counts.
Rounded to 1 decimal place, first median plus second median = 71.9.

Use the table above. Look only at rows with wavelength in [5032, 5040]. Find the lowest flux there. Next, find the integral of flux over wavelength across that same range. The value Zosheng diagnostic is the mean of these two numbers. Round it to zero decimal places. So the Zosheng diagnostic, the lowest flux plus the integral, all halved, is 155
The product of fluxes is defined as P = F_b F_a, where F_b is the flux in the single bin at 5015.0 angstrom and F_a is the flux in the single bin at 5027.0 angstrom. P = 1203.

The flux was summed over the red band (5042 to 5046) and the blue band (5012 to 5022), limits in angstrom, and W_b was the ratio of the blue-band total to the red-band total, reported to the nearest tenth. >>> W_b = 2.5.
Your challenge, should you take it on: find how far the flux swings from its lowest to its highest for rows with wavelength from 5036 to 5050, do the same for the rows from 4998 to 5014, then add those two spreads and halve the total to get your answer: 3.8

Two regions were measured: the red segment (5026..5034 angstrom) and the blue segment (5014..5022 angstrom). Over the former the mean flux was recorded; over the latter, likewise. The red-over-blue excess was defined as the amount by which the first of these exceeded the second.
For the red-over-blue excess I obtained 1.2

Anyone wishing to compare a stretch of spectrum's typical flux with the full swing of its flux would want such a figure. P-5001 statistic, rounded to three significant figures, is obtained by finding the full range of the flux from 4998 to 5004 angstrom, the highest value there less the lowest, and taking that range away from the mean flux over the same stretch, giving 34.5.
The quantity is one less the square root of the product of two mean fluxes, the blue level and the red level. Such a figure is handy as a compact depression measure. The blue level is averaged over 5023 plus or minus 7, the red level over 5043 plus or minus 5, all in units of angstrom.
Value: -33.7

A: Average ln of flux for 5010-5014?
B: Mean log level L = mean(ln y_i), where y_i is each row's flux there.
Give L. 3.520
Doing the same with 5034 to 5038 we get 3.520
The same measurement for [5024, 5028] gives 3.565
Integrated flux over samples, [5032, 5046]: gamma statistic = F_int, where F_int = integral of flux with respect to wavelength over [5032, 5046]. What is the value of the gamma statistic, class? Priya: 473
